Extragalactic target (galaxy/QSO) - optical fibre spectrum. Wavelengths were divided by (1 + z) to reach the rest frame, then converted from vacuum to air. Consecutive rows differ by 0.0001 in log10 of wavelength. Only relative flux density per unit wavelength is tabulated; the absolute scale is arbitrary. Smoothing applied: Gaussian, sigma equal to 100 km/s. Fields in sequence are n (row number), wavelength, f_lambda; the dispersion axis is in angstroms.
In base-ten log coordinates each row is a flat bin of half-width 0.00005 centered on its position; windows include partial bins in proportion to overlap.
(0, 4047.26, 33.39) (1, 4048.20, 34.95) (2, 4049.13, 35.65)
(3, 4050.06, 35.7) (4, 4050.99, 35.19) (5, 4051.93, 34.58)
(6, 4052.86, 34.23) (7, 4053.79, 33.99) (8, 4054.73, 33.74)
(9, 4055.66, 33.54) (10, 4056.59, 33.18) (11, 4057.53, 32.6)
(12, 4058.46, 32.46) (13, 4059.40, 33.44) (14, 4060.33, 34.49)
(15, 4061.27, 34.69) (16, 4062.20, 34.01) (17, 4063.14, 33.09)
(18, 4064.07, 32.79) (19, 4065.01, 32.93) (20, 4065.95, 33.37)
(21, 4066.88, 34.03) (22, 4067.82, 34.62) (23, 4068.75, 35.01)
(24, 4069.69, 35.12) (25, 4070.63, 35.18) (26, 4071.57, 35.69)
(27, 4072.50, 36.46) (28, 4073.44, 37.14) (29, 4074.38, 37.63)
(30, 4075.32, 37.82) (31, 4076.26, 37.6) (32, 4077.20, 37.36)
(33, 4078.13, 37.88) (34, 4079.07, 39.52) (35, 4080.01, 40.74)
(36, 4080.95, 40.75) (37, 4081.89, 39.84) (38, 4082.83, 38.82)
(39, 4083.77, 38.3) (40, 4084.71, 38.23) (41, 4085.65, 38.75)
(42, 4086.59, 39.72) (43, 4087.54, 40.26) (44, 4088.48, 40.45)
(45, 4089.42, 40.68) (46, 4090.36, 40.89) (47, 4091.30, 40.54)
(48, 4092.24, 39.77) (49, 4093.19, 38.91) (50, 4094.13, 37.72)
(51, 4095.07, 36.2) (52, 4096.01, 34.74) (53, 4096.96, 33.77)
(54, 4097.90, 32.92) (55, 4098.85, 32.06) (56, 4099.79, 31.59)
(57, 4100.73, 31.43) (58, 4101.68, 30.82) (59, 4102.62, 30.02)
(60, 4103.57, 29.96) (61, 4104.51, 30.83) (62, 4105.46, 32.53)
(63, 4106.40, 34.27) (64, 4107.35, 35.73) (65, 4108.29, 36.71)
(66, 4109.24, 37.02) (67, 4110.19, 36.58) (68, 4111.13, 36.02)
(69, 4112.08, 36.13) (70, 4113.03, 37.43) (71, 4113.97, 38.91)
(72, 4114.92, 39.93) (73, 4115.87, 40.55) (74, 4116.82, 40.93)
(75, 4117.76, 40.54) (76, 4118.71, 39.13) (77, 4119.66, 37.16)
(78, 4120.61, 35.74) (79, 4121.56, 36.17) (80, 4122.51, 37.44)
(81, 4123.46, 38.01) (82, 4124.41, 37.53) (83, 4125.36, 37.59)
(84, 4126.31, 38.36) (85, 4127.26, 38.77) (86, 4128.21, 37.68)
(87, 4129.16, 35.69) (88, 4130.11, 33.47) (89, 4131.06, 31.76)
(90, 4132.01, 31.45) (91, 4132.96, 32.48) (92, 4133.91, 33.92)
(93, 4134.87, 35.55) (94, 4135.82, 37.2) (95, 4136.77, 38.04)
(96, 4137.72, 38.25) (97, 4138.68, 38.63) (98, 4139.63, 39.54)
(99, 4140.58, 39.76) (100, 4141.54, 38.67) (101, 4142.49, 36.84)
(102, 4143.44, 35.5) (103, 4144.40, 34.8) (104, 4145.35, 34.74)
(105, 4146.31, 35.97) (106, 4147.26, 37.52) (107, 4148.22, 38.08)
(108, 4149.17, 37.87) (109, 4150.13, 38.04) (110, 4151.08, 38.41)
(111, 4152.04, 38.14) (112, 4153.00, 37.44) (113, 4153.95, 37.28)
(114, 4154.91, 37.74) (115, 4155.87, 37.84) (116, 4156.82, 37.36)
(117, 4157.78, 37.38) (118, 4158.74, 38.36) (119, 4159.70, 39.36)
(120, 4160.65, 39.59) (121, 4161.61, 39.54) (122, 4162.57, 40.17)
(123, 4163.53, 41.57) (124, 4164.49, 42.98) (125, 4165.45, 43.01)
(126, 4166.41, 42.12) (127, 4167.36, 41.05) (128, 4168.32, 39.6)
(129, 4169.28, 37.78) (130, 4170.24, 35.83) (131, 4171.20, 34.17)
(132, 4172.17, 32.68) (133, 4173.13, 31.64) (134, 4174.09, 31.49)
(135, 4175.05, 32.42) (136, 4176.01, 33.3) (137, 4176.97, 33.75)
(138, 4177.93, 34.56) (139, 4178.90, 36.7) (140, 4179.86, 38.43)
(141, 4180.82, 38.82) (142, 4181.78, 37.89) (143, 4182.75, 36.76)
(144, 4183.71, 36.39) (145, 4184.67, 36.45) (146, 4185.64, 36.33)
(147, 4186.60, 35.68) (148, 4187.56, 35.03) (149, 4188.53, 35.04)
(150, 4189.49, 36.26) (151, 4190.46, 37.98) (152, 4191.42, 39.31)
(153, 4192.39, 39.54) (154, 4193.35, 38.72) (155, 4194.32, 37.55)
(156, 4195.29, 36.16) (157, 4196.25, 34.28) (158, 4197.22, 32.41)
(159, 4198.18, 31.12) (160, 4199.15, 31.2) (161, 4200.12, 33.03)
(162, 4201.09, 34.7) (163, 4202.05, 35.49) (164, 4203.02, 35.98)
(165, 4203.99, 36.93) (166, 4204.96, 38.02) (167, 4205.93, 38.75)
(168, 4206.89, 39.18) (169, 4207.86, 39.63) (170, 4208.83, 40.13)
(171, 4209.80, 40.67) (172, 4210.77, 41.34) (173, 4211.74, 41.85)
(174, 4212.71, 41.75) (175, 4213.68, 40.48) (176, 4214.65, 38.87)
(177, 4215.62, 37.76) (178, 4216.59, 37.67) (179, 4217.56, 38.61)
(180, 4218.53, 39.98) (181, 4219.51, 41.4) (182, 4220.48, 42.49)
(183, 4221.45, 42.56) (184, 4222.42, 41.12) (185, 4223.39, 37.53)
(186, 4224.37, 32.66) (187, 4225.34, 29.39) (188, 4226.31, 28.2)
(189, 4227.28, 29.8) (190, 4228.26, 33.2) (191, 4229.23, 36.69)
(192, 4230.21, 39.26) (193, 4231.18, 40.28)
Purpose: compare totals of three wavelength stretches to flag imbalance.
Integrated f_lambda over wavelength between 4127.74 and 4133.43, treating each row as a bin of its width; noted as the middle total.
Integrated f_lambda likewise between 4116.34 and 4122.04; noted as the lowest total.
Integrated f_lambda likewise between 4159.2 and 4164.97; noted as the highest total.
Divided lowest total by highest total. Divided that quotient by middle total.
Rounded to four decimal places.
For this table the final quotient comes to 0.0049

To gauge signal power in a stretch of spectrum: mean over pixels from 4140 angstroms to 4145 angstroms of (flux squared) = 1381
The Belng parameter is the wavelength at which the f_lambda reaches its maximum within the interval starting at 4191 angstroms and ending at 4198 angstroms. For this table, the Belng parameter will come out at 4192.39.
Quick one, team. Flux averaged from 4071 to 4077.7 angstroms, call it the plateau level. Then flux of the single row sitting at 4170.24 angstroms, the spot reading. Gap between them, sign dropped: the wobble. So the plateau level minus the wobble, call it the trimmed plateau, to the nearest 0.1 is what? 35.8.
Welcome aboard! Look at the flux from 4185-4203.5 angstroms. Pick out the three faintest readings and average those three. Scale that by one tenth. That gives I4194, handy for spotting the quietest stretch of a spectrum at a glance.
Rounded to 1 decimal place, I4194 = 3.2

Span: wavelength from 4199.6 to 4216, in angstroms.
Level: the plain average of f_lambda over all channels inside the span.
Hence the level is 38.5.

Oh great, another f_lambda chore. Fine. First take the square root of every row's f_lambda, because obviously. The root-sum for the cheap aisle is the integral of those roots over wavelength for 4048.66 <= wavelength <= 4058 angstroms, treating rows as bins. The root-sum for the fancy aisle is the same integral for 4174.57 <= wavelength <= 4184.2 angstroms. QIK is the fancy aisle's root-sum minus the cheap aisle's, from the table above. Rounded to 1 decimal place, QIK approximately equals 3.0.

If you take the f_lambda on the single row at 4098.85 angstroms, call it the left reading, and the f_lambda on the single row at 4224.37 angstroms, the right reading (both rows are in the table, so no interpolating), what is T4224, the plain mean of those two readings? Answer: 32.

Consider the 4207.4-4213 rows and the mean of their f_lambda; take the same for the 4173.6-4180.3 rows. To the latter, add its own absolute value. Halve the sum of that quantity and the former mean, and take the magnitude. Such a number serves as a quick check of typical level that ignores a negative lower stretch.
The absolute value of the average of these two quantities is 55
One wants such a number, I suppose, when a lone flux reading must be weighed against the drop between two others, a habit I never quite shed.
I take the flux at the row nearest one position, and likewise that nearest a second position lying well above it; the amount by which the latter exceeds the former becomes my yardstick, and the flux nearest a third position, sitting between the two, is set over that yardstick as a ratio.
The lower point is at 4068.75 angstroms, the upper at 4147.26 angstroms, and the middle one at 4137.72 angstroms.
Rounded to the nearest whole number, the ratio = 15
